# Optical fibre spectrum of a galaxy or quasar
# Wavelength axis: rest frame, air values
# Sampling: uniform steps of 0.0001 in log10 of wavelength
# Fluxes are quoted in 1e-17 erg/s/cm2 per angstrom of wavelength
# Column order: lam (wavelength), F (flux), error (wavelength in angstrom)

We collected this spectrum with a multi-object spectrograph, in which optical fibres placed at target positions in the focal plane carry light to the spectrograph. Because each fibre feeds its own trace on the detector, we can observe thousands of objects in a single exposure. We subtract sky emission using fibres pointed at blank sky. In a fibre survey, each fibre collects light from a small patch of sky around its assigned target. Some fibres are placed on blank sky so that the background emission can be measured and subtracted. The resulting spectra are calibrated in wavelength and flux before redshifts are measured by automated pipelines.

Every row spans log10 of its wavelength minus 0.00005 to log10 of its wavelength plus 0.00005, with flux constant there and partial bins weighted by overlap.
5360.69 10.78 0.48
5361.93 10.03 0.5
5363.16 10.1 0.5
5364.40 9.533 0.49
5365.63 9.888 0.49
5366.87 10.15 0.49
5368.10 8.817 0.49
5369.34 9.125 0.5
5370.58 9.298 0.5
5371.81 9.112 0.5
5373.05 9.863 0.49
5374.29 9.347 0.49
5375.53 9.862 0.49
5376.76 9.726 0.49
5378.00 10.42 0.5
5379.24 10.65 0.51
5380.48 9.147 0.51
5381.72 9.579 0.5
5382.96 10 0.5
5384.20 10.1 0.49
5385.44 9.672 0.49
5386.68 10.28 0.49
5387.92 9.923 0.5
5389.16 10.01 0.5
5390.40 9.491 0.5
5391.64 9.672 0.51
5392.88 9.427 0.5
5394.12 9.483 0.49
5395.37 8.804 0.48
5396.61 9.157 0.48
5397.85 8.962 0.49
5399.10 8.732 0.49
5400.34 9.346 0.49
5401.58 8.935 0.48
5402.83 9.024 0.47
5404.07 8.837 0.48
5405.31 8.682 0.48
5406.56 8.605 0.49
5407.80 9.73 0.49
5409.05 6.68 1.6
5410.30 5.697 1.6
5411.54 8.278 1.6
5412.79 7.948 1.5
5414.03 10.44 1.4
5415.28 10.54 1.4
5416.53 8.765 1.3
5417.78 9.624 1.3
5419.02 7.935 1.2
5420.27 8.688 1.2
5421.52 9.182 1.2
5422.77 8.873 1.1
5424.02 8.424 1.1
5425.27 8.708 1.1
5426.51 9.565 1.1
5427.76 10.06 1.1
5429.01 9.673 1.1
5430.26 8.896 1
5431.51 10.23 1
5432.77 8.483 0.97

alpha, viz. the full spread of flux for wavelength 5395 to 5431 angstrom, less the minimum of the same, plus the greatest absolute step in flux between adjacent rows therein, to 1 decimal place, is 2.2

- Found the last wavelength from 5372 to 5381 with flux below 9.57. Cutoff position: 5380.48 angstrom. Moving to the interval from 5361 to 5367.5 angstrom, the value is 5364.40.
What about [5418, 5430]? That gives 5426.51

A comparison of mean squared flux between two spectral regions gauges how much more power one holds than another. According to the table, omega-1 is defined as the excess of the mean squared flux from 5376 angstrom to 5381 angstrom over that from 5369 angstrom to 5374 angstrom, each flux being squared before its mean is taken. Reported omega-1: 13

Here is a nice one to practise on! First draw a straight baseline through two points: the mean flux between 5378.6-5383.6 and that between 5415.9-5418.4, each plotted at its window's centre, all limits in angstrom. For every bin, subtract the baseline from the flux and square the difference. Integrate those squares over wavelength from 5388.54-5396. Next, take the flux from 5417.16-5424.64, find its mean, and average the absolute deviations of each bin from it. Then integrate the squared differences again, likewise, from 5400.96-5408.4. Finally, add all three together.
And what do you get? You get 4.0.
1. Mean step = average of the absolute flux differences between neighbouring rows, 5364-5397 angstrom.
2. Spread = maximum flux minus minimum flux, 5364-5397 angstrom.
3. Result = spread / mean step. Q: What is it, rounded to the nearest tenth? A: 4.2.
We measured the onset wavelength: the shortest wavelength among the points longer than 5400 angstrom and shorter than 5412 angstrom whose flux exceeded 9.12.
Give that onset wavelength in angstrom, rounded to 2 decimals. 5400.34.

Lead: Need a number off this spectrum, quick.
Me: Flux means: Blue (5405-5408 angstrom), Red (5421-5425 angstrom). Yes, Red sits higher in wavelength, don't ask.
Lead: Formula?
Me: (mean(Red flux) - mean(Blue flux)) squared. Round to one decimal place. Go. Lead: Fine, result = 0.0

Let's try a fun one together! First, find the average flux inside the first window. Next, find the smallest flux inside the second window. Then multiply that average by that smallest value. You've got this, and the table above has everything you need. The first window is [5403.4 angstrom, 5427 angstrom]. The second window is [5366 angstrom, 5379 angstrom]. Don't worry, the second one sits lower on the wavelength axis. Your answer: 76.7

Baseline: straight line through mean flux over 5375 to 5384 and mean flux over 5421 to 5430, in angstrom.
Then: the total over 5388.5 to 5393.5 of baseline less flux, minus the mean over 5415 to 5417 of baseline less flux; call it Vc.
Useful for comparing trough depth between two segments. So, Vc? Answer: 0.6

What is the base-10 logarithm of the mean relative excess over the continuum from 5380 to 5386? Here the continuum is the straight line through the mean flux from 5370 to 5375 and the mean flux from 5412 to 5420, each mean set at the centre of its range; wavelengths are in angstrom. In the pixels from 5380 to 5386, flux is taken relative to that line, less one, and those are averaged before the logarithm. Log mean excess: -1.4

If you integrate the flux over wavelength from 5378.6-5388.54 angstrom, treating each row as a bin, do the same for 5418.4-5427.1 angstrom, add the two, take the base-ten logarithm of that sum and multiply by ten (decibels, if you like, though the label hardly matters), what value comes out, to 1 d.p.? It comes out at 22.4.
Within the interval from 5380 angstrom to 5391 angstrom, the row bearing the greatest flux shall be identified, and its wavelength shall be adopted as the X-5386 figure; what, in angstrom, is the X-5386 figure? 5386.68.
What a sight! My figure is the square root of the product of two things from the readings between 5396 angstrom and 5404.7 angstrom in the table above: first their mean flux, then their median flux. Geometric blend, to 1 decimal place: 9.0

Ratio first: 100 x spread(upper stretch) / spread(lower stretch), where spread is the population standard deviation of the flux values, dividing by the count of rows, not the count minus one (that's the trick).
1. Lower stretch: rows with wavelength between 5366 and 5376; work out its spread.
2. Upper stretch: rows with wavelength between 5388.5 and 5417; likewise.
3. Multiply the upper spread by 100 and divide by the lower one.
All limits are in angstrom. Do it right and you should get 244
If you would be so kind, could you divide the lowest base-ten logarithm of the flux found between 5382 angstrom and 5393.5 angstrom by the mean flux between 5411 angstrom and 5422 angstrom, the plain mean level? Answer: 0.108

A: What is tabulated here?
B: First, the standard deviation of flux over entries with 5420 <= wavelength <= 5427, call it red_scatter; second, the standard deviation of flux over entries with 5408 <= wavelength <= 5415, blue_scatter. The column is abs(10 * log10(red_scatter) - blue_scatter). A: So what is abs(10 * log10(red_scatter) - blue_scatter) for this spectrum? 6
